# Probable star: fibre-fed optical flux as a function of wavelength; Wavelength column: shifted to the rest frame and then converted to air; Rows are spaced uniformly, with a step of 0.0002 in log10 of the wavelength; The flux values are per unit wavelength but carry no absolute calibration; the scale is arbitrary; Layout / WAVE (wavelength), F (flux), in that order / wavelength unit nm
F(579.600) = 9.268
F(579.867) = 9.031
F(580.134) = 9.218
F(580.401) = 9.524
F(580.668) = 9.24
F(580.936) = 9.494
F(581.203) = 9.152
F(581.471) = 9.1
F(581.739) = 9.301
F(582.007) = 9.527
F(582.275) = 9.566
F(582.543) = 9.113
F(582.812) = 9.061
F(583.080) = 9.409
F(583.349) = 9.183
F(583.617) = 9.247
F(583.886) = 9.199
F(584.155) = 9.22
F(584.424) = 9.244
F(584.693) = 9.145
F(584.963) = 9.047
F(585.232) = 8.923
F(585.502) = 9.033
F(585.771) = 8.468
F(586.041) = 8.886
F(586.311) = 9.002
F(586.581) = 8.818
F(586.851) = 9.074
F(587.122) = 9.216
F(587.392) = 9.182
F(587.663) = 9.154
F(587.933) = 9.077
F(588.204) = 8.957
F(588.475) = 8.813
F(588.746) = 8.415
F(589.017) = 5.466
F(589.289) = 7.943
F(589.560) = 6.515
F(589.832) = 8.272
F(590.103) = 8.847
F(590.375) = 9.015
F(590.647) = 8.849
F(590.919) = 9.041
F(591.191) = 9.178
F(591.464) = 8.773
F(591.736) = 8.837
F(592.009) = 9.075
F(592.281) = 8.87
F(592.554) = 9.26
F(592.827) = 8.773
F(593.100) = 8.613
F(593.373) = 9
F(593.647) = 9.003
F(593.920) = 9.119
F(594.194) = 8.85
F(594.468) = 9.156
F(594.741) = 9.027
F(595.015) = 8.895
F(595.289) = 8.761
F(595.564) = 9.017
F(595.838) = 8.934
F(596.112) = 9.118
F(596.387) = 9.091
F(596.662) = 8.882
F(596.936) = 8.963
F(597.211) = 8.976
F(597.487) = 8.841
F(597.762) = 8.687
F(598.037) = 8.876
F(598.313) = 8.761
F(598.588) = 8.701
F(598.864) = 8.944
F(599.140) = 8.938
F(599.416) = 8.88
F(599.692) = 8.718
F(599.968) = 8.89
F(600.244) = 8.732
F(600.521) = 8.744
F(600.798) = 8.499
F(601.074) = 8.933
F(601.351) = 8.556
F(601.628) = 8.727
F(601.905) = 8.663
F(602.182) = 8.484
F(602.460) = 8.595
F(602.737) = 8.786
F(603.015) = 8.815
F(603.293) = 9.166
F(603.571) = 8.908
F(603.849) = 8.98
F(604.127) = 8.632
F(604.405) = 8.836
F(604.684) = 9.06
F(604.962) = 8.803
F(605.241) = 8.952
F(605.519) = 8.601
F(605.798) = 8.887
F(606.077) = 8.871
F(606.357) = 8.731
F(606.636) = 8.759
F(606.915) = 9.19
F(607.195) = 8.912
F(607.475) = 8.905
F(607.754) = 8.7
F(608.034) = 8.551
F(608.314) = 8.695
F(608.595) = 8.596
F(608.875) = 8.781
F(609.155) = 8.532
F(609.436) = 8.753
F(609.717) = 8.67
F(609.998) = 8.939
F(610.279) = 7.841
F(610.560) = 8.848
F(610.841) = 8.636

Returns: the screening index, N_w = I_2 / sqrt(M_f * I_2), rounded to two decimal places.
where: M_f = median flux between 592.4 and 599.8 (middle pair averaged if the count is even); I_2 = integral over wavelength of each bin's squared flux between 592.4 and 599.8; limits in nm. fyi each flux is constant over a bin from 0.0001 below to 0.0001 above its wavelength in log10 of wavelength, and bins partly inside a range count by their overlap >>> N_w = 8.12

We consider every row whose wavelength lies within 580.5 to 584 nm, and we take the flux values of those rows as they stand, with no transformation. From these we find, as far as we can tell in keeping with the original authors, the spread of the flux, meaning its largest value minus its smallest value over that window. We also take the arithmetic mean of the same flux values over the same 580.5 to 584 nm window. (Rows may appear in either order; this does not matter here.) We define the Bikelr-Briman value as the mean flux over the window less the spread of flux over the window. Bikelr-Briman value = 8.77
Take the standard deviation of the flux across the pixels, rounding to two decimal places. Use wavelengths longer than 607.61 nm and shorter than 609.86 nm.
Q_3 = 0.09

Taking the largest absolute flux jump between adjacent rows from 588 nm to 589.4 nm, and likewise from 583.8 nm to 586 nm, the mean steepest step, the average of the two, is 1.76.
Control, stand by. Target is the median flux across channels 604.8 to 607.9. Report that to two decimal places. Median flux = 8.87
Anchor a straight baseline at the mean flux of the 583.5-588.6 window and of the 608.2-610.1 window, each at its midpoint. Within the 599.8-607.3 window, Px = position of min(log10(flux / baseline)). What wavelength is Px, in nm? 600.798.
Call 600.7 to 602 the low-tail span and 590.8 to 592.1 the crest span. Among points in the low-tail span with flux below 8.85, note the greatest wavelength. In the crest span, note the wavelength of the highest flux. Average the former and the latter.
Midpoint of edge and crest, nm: 596.55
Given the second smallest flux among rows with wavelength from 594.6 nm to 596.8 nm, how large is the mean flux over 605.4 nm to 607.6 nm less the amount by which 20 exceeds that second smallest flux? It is -2.26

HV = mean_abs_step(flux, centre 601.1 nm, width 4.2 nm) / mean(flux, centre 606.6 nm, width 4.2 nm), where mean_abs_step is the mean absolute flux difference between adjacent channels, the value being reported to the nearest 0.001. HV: 0.019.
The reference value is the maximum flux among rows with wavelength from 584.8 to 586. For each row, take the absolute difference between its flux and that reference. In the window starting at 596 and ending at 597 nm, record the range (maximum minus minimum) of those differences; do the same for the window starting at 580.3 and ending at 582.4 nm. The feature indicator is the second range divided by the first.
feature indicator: 3.85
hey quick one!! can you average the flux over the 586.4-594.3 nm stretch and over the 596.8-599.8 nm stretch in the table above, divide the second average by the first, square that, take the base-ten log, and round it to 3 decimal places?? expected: 0.015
